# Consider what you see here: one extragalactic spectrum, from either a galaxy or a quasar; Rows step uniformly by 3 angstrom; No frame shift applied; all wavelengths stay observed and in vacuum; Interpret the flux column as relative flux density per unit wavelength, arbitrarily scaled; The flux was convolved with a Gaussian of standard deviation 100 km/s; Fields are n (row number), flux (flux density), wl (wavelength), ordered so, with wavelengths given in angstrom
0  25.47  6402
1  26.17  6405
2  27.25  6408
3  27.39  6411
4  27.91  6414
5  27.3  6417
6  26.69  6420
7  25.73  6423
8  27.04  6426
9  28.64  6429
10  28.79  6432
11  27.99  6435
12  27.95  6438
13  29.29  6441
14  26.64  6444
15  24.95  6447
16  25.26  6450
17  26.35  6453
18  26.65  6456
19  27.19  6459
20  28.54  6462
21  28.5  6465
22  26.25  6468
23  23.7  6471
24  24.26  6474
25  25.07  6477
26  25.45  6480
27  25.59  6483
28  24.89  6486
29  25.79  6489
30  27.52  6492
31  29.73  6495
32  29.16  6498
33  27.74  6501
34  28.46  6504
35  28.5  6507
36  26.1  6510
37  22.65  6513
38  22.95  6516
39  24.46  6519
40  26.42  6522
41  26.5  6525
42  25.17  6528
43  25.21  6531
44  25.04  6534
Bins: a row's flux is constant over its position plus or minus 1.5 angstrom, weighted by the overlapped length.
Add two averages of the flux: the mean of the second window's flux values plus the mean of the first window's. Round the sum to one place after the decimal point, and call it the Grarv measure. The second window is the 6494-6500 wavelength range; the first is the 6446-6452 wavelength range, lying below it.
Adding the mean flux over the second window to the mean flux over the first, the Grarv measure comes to 54.5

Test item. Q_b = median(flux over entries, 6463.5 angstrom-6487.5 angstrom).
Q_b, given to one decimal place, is 25.3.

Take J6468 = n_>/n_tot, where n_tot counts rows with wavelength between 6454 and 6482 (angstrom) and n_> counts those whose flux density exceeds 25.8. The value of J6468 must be 0.56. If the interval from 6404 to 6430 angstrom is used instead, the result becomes 0.89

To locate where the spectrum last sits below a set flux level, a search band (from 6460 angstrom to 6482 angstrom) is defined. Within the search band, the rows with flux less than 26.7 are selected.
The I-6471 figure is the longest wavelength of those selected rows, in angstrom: 6480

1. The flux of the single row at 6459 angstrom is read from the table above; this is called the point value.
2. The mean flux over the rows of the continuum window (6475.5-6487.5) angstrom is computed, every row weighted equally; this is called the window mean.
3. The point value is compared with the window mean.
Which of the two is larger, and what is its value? 27.2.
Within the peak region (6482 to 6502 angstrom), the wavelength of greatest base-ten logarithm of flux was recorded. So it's 6495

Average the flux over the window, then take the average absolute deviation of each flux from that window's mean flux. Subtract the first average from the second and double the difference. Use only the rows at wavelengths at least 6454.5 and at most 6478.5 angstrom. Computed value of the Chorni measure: -49.6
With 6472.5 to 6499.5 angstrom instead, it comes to -49.5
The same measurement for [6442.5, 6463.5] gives -51.3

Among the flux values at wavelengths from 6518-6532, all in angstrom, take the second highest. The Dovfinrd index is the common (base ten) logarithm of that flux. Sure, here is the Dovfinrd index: 1.422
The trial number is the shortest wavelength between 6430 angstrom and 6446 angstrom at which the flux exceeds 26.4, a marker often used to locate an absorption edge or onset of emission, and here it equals 6432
